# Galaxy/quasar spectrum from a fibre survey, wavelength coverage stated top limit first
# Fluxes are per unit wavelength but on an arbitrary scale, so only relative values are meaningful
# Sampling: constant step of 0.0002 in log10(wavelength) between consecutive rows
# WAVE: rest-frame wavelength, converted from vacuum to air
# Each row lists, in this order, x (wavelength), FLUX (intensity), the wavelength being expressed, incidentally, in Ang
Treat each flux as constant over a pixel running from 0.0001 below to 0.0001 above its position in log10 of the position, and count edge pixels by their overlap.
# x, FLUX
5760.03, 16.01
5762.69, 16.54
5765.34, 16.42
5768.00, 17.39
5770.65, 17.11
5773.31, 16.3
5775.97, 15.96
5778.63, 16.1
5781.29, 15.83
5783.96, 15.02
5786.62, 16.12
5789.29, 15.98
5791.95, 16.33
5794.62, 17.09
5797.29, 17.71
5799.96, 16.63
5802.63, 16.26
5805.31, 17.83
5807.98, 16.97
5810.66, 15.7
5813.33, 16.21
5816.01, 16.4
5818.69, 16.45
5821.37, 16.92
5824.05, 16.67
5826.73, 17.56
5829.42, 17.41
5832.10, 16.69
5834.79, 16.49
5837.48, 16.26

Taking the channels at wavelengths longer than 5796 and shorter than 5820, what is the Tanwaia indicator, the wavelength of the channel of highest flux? 5805.31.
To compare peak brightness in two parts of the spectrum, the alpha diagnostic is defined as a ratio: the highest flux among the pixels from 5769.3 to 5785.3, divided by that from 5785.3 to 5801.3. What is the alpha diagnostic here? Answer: 0.97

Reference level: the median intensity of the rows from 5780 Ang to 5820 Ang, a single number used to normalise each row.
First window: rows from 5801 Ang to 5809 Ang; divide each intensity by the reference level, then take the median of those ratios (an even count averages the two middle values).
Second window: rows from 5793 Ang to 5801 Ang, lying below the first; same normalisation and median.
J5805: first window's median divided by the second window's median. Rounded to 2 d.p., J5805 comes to 0.99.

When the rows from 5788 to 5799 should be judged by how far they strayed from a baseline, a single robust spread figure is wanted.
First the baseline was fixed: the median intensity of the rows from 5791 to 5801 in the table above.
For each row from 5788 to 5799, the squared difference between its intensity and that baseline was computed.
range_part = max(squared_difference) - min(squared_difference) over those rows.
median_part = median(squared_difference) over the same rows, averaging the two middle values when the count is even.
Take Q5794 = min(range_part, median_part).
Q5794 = 0.5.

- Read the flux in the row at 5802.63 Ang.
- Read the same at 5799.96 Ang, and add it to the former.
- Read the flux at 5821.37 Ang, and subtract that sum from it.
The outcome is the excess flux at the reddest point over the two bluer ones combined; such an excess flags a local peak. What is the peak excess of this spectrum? -16.0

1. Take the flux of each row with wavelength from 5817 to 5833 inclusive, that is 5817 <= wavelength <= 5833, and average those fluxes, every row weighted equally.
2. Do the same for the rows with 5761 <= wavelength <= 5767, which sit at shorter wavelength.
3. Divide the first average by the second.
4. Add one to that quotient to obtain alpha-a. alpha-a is 2.03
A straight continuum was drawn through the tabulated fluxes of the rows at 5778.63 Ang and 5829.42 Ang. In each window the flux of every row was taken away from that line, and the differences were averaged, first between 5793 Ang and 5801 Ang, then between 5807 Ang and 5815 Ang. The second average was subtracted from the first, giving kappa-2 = -1.2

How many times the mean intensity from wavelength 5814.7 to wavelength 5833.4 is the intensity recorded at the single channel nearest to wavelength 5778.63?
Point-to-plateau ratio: 0.95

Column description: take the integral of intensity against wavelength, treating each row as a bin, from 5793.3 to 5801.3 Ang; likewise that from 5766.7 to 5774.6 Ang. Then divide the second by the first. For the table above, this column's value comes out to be 0.98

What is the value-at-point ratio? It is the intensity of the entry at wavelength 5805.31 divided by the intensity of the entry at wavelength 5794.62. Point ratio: 1.043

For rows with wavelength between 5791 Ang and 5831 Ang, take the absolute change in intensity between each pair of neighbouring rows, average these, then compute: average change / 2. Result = 0.32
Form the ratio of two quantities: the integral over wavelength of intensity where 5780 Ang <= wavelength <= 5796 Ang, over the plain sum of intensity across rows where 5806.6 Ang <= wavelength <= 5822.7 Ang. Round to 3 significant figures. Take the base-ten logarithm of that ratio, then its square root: 0.645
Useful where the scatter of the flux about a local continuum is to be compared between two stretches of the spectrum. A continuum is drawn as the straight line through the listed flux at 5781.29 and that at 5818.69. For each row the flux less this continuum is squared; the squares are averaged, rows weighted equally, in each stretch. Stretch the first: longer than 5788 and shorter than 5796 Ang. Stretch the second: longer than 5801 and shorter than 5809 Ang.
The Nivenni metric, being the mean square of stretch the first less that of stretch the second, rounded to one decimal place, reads -0.6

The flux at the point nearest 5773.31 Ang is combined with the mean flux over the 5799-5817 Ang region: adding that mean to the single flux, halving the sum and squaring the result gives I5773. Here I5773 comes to 270.1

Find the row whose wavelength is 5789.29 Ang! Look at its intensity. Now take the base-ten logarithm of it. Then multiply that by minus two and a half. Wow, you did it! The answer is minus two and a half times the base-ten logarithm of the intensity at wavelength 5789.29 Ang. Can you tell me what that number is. -3.01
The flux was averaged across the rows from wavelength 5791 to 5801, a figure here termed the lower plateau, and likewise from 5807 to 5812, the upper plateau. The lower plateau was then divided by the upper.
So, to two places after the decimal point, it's 1.04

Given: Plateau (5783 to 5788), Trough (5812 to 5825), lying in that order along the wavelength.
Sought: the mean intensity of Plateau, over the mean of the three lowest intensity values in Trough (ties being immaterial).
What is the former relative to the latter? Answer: 0.95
